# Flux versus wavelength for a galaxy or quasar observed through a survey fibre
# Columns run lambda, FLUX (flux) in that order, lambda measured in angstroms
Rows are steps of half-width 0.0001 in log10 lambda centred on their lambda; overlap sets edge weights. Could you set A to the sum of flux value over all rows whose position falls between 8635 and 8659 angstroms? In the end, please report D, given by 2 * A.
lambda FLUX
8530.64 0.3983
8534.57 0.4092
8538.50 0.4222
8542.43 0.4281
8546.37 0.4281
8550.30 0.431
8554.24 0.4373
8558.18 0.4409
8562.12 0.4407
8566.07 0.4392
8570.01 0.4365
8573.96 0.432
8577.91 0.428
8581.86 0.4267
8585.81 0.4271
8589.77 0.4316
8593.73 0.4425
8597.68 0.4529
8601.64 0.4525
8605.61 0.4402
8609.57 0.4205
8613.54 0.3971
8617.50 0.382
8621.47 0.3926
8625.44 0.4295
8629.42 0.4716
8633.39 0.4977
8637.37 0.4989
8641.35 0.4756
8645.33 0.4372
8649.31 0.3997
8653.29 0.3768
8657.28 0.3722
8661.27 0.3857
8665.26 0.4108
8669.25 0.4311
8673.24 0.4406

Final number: 5.1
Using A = 2.6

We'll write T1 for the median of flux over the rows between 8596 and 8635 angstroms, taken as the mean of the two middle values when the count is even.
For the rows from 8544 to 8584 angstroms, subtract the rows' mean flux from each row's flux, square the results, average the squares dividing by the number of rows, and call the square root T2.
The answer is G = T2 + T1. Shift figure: 0.440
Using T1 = 0.435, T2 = 0.005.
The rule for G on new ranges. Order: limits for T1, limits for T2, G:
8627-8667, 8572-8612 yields 0.435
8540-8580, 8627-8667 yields 0.482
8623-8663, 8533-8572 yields 0.443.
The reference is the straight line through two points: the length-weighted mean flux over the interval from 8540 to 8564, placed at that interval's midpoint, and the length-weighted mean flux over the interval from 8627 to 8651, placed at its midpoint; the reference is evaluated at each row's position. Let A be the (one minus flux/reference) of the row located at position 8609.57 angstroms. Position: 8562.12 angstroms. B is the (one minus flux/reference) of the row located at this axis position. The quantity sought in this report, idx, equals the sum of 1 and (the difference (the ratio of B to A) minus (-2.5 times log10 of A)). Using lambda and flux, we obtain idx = -1.9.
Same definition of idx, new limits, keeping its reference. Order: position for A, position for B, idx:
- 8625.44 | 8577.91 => -1.5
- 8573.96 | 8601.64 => -3.3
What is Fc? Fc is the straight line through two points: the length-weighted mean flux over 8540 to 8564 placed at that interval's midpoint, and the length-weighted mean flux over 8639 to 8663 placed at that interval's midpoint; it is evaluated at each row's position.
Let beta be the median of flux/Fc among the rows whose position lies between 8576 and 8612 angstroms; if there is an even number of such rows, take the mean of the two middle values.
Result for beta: 1.02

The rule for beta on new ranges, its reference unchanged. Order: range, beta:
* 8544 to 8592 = 1.01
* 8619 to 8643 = 1.15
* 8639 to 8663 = 0.96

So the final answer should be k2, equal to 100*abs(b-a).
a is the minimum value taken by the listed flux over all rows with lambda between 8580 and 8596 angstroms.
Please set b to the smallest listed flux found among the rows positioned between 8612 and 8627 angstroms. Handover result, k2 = 4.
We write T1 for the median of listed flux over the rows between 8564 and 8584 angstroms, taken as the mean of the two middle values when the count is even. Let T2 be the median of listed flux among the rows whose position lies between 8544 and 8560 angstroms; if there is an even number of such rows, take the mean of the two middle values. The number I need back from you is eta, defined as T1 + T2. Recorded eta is 0.866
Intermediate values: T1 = 0.432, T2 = 0.434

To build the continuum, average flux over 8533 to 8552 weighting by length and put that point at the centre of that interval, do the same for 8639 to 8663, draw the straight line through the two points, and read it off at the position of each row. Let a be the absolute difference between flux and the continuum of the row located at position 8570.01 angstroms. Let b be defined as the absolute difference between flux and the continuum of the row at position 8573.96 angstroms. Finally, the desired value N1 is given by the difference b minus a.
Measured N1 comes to -0.004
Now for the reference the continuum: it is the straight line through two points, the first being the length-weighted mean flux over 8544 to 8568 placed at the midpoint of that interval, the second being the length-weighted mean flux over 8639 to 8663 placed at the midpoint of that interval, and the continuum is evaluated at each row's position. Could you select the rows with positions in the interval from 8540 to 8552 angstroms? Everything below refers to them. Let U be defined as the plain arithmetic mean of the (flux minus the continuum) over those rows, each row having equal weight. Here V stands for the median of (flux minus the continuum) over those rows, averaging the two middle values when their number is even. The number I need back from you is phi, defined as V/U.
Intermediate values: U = -0.01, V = -0.011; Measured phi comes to 1.10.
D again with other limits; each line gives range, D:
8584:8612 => 6.1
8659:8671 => 2.5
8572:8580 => 1.7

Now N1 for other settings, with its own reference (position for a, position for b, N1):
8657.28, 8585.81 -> -0.027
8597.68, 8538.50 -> -0.034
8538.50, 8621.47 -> 0.018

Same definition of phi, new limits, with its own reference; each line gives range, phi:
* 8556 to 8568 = 1.01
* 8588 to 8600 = 1.01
